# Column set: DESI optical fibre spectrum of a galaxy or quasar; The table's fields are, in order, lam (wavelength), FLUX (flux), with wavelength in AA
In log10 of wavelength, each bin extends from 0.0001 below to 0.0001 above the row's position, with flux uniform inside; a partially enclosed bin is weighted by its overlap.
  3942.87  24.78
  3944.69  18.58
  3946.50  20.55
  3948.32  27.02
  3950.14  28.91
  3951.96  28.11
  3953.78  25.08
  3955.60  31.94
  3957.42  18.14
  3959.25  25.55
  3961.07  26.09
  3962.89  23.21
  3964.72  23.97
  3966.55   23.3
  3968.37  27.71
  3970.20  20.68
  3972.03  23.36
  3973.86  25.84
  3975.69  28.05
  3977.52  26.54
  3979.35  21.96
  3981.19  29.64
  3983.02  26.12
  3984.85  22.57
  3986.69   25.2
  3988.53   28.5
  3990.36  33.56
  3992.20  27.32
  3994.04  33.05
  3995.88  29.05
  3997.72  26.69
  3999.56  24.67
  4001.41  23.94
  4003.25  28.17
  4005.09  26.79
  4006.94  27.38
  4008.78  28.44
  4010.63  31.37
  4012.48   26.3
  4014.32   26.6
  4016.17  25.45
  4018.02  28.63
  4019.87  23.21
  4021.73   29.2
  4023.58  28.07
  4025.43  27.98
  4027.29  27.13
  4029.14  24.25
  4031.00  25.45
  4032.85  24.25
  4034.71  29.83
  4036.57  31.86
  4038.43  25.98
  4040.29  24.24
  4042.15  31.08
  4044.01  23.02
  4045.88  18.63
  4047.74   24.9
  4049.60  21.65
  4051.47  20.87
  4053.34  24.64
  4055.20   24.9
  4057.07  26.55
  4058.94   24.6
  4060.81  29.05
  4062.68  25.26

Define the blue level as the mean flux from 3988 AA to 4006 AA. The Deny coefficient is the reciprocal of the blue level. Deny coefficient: 0.0355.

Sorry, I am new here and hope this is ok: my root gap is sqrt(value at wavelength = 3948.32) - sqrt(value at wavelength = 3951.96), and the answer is -0.1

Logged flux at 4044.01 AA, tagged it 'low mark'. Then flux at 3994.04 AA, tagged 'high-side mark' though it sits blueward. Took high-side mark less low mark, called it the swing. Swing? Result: 10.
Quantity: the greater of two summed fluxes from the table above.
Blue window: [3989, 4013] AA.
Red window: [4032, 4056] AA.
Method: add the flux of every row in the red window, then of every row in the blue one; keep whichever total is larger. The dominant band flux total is 367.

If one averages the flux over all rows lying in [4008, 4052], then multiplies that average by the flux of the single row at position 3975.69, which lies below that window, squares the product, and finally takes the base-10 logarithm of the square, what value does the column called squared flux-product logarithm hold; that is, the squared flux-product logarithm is 5.73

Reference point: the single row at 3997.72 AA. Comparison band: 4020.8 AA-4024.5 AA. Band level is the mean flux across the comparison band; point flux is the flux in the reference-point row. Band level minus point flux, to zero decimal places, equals 2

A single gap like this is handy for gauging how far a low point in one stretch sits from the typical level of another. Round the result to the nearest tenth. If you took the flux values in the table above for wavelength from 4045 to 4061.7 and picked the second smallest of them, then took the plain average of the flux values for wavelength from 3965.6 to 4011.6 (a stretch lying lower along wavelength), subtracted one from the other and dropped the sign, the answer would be 5.9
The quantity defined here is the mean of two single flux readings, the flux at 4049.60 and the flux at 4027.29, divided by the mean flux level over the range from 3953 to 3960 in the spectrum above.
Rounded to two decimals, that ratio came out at 0.97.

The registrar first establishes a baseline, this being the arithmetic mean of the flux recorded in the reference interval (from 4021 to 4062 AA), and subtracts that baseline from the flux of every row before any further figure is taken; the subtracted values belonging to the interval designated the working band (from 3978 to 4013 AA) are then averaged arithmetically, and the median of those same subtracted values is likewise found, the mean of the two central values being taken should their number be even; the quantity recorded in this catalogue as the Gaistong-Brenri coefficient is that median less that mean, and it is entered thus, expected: -0.1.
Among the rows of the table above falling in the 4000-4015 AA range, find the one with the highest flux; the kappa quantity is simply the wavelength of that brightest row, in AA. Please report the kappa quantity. 4010.63 AA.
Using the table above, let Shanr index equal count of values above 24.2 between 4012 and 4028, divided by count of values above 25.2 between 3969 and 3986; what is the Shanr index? 1.60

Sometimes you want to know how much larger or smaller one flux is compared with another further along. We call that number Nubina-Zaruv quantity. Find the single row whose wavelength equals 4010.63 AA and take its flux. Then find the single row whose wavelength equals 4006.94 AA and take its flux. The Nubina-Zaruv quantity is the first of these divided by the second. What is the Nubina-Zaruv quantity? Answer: 1.15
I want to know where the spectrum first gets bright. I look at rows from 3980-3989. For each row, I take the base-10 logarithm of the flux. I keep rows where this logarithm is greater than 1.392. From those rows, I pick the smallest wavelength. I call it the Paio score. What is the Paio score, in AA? 3981.19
